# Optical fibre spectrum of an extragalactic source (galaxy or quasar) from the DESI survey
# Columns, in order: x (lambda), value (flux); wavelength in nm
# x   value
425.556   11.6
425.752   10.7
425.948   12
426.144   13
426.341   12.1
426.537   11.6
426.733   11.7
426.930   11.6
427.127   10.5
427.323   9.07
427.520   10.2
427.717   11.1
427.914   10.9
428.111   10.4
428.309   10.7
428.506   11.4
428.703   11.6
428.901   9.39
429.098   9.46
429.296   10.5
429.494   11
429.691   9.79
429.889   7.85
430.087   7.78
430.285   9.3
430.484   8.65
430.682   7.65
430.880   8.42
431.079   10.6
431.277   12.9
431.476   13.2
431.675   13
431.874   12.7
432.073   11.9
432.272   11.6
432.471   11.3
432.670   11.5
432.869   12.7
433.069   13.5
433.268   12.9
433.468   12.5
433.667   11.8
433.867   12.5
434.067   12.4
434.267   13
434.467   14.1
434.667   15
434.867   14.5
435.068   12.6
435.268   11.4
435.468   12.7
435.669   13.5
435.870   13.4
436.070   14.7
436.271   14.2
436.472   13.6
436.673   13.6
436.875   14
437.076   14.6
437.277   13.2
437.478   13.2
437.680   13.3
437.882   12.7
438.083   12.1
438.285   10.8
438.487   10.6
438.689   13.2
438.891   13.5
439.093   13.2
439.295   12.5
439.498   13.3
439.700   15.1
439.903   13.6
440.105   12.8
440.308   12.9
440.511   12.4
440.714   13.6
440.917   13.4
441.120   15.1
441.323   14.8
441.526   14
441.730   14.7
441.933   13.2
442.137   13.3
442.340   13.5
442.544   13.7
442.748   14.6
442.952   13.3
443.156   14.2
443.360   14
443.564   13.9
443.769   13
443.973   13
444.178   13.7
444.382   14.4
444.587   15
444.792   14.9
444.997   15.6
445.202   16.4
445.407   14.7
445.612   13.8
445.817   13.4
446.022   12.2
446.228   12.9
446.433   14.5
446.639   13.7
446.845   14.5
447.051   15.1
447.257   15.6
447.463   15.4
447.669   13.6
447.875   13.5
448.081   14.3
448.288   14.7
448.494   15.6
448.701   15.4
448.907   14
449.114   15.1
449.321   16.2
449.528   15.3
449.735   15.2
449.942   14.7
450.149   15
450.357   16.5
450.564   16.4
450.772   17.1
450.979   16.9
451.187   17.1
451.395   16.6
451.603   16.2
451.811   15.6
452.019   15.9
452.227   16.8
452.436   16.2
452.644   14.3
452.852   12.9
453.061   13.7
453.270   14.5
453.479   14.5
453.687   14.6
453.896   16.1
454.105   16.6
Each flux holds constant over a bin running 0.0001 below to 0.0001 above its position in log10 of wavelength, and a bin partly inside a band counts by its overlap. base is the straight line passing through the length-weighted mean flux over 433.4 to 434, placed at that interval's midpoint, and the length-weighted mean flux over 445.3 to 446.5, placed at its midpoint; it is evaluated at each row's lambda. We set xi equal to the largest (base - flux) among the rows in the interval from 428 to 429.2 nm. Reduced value 2.4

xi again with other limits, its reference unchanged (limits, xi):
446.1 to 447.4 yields 0.7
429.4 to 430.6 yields 4.1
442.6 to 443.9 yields 0.3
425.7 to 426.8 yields 0.7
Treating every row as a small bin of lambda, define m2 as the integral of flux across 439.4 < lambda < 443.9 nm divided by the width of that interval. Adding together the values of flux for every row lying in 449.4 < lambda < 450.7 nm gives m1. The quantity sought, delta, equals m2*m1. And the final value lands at 1279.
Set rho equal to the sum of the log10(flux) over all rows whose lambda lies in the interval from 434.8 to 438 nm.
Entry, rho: 18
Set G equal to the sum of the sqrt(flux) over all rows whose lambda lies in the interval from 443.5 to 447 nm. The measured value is 64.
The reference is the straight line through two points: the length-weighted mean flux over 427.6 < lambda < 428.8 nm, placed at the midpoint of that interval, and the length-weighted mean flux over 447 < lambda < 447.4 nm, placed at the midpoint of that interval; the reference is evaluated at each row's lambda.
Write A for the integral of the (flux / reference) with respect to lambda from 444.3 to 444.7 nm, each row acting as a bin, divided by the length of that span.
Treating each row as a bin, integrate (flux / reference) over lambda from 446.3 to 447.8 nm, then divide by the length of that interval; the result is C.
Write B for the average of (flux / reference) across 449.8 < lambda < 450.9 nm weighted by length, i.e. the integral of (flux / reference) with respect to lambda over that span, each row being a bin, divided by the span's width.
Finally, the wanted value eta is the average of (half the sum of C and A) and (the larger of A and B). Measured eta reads 0.98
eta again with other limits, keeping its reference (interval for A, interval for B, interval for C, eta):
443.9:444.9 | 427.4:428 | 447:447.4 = 0.98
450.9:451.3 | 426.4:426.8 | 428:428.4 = 1.05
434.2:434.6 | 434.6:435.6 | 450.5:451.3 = 1.09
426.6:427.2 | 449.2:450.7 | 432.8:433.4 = 1.06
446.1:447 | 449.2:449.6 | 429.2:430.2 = 0.93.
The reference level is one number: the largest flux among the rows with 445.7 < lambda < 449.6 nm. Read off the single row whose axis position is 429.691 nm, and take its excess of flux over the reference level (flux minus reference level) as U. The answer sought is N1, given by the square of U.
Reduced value 41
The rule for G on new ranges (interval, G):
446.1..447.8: 30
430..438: 140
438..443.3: 95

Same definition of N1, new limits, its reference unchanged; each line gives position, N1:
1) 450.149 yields 1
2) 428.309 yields 30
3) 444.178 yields 6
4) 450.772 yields 1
